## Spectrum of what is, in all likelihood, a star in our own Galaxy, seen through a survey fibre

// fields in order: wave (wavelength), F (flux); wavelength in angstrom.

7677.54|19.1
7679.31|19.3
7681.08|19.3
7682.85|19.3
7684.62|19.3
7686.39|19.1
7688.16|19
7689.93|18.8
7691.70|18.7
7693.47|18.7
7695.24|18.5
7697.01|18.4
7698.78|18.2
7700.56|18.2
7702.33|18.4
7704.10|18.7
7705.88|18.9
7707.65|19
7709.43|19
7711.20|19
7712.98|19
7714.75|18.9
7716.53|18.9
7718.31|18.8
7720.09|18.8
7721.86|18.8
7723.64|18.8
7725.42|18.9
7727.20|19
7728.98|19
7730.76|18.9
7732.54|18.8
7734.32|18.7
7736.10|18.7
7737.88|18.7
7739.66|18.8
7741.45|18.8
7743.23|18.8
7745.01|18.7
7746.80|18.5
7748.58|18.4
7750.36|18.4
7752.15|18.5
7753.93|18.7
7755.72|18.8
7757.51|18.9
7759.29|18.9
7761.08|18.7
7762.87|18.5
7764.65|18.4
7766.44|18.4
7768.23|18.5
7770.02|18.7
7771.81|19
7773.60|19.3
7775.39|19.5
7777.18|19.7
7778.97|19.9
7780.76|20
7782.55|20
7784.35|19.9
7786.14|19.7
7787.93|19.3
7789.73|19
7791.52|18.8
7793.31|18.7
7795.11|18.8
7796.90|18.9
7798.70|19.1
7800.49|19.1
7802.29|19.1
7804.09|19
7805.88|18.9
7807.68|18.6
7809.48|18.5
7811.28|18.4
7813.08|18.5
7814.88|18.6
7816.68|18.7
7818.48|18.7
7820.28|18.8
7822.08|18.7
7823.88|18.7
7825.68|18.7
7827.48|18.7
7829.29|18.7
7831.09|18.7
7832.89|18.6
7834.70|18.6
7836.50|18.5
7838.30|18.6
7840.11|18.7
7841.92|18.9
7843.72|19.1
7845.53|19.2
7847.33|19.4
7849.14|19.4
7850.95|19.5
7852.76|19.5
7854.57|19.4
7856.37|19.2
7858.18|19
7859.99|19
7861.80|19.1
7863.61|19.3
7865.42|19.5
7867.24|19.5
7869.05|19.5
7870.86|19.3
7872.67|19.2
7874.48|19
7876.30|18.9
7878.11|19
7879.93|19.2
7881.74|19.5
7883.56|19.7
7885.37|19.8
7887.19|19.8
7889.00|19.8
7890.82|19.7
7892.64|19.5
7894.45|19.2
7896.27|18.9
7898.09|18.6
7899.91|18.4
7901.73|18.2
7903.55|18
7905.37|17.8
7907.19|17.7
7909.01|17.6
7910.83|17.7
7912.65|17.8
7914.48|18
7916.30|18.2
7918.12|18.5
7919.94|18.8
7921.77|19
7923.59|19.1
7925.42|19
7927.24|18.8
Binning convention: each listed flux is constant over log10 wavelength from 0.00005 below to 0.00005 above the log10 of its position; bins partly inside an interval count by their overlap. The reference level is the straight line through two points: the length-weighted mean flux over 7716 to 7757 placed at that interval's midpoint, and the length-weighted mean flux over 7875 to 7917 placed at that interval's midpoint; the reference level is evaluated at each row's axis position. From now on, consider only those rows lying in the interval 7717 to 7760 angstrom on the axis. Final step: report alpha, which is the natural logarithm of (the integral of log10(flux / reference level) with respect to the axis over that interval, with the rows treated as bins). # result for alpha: -4.7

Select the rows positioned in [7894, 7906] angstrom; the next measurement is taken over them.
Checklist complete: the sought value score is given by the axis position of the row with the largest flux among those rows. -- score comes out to 7894.45 angstrom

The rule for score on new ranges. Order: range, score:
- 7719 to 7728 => 7727.20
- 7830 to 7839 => 7831.09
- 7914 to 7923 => 7921.77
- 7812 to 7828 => 7820.28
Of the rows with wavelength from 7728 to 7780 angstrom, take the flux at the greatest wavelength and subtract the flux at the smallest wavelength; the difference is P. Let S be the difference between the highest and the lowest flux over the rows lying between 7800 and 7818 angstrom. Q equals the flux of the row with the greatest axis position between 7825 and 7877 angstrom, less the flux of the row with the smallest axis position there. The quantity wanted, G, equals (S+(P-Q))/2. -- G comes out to 0.7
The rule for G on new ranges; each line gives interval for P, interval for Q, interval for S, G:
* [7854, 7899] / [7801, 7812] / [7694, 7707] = 0.3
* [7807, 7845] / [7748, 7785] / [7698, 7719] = -0.1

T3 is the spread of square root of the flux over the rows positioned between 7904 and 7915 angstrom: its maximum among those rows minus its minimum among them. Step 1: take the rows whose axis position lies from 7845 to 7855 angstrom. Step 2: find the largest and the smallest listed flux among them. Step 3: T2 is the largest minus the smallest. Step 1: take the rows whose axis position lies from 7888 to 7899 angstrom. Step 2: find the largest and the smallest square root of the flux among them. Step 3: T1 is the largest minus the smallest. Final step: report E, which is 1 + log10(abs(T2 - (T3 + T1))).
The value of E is 0.1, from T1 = 0.137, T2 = 0.30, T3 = 0.047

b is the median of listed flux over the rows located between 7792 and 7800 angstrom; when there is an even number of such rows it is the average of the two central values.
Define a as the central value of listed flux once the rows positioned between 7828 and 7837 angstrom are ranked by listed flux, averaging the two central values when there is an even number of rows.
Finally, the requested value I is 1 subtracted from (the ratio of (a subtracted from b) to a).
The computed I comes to -0.99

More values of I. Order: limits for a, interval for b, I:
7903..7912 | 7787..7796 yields -0.94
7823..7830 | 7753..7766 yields -1.00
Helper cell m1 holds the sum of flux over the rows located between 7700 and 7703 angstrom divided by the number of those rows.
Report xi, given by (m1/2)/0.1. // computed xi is 91.5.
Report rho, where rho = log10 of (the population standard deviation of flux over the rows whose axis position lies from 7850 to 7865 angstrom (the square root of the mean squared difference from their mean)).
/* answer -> -0.7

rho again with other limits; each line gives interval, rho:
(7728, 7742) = -1.0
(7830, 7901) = -0.4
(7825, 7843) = -1.0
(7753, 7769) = -0.7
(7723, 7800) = -0.4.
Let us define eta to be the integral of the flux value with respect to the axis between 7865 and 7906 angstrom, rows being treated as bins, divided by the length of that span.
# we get 19.1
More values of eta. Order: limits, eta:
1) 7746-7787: 19.0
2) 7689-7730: 18.8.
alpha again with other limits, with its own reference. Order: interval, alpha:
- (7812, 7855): -2.1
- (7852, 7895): -0.5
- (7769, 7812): -0.9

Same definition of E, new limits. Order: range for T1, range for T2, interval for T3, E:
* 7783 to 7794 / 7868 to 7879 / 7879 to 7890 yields 0.6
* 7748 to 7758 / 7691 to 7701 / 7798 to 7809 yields 0.6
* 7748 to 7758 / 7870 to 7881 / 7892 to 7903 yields 0.3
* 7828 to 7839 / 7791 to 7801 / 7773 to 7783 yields 0.5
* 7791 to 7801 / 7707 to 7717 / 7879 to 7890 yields -0.9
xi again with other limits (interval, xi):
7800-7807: 95.1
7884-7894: 98.6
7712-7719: 94.5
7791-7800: 94.3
